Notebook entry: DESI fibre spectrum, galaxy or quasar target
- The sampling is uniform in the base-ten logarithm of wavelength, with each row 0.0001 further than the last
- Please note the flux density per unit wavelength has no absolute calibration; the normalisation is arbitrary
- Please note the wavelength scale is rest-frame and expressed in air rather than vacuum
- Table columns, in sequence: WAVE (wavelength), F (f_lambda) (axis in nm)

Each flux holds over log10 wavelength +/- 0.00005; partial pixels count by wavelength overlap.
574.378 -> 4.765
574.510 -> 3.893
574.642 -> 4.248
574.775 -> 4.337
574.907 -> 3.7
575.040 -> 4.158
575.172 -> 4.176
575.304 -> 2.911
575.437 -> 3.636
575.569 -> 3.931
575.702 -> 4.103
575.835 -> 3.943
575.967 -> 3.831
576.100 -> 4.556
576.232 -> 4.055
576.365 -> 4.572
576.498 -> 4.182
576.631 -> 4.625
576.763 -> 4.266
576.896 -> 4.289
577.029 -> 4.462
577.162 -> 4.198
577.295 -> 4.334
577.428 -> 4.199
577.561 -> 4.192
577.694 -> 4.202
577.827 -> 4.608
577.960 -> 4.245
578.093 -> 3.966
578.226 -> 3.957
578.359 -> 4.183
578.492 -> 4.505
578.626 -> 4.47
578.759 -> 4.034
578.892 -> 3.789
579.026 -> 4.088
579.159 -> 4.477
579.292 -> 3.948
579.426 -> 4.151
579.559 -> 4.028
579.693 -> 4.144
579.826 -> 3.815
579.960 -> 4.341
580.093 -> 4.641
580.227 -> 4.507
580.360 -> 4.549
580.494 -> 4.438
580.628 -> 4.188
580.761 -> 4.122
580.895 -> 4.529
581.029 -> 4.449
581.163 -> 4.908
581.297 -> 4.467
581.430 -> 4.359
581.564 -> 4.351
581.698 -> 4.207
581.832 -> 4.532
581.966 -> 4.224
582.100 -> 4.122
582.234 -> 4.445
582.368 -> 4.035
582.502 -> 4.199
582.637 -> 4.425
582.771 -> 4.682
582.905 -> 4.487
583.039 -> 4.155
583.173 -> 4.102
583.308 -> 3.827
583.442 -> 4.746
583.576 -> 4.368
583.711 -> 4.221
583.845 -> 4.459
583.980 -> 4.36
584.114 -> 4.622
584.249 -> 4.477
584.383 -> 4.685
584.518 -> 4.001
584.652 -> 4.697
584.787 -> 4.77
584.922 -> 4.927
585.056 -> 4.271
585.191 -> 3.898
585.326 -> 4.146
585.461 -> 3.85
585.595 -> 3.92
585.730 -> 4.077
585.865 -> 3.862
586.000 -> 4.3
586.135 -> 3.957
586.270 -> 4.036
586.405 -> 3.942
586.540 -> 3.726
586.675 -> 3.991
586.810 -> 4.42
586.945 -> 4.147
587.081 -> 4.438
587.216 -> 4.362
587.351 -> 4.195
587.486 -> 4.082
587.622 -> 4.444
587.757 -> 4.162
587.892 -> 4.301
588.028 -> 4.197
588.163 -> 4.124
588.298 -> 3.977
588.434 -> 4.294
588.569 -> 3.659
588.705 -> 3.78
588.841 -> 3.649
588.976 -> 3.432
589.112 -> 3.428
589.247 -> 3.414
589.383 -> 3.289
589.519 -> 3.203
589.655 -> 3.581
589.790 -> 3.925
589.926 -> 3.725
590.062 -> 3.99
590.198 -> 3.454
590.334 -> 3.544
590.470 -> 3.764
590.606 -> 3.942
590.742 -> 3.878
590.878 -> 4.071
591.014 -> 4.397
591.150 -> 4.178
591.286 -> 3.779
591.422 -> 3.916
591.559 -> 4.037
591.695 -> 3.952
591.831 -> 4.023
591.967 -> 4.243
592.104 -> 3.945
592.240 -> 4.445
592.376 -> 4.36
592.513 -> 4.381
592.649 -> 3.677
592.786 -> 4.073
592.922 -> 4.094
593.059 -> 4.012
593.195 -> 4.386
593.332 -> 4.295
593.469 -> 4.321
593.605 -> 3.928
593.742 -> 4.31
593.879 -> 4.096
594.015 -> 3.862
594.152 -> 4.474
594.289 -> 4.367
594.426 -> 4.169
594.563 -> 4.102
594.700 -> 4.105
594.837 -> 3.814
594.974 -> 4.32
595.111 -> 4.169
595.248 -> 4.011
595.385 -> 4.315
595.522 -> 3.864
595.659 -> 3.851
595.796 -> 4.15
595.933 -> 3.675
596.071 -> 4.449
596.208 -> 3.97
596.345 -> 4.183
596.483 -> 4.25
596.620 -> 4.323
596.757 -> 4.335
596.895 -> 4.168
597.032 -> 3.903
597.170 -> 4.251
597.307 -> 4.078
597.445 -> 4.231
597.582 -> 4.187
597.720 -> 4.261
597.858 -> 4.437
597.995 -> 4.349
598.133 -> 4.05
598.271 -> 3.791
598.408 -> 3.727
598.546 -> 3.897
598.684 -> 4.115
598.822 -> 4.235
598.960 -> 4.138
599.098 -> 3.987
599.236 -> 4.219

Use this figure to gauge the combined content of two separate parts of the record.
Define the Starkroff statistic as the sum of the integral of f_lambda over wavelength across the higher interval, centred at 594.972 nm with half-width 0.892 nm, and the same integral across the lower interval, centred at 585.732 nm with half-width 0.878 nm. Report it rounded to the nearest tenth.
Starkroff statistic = 14.5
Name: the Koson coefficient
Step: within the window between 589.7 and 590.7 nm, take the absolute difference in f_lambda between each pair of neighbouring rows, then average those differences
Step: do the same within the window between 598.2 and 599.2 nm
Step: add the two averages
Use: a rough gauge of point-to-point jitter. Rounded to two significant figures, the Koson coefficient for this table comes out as 0.38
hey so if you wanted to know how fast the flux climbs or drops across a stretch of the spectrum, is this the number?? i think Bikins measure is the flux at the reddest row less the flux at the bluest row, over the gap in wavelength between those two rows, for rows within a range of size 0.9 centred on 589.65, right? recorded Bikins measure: 0.71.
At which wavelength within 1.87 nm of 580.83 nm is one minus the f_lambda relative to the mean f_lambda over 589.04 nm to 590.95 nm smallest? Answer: 581.163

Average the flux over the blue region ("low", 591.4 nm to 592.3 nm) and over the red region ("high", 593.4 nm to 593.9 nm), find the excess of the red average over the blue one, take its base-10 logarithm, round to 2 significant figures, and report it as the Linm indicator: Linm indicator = -1.1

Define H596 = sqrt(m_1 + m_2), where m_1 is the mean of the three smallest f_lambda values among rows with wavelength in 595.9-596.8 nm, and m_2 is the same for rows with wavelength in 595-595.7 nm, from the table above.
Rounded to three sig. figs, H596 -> 2.80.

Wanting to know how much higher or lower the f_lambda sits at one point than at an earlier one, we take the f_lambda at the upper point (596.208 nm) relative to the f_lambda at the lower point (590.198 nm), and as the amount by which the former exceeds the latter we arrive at 0.52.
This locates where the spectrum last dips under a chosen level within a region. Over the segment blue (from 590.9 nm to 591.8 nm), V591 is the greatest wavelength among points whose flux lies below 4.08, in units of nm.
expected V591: 591.695 nm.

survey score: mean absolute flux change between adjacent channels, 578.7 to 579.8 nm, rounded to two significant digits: 0.27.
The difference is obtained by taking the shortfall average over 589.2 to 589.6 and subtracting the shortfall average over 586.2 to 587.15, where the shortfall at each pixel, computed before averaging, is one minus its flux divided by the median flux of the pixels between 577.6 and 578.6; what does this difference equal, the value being 0.19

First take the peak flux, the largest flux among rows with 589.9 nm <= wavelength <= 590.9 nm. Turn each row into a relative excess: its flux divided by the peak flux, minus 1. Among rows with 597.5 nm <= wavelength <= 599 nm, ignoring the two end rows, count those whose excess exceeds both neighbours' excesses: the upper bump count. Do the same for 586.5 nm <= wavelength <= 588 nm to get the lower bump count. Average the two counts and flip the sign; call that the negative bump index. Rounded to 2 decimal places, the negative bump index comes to -2.50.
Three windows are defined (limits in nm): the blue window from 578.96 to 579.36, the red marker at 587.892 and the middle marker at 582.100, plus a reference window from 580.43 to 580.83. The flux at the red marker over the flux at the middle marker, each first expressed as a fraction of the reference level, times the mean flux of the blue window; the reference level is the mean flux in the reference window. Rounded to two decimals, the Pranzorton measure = 4.35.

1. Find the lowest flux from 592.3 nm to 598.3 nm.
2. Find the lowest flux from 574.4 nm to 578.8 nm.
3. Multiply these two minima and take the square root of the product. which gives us 3.3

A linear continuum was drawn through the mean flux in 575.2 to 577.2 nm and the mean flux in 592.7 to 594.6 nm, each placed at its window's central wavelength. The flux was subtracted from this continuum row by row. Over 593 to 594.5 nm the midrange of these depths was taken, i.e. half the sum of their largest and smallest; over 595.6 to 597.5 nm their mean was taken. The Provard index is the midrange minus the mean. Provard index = 0.0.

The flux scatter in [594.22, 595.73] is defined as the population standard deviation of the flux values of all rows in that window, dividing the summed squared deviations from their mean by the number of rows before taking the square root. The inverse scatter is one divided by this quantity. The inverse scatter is 5.4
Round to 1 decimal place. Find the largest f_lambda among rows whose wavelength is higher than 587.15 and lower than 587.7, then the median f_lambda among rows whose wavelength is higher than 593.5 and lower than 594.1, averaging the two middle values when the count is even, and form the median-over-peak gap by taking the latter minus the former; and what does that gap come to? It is -0.4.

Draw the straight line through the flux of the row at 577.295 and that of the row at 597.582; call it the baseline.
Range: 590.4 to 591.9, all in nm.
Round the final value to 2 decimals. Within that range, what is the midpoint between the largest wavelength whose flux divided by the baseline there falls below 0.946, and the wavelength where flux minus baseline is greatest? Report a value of 591.35 nm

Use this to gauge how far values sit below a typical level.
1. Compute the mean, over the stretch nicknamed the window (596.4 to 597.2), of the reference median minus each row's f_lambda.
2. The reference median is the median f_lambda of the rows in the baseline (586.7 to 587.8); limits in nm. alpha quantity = 0.1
